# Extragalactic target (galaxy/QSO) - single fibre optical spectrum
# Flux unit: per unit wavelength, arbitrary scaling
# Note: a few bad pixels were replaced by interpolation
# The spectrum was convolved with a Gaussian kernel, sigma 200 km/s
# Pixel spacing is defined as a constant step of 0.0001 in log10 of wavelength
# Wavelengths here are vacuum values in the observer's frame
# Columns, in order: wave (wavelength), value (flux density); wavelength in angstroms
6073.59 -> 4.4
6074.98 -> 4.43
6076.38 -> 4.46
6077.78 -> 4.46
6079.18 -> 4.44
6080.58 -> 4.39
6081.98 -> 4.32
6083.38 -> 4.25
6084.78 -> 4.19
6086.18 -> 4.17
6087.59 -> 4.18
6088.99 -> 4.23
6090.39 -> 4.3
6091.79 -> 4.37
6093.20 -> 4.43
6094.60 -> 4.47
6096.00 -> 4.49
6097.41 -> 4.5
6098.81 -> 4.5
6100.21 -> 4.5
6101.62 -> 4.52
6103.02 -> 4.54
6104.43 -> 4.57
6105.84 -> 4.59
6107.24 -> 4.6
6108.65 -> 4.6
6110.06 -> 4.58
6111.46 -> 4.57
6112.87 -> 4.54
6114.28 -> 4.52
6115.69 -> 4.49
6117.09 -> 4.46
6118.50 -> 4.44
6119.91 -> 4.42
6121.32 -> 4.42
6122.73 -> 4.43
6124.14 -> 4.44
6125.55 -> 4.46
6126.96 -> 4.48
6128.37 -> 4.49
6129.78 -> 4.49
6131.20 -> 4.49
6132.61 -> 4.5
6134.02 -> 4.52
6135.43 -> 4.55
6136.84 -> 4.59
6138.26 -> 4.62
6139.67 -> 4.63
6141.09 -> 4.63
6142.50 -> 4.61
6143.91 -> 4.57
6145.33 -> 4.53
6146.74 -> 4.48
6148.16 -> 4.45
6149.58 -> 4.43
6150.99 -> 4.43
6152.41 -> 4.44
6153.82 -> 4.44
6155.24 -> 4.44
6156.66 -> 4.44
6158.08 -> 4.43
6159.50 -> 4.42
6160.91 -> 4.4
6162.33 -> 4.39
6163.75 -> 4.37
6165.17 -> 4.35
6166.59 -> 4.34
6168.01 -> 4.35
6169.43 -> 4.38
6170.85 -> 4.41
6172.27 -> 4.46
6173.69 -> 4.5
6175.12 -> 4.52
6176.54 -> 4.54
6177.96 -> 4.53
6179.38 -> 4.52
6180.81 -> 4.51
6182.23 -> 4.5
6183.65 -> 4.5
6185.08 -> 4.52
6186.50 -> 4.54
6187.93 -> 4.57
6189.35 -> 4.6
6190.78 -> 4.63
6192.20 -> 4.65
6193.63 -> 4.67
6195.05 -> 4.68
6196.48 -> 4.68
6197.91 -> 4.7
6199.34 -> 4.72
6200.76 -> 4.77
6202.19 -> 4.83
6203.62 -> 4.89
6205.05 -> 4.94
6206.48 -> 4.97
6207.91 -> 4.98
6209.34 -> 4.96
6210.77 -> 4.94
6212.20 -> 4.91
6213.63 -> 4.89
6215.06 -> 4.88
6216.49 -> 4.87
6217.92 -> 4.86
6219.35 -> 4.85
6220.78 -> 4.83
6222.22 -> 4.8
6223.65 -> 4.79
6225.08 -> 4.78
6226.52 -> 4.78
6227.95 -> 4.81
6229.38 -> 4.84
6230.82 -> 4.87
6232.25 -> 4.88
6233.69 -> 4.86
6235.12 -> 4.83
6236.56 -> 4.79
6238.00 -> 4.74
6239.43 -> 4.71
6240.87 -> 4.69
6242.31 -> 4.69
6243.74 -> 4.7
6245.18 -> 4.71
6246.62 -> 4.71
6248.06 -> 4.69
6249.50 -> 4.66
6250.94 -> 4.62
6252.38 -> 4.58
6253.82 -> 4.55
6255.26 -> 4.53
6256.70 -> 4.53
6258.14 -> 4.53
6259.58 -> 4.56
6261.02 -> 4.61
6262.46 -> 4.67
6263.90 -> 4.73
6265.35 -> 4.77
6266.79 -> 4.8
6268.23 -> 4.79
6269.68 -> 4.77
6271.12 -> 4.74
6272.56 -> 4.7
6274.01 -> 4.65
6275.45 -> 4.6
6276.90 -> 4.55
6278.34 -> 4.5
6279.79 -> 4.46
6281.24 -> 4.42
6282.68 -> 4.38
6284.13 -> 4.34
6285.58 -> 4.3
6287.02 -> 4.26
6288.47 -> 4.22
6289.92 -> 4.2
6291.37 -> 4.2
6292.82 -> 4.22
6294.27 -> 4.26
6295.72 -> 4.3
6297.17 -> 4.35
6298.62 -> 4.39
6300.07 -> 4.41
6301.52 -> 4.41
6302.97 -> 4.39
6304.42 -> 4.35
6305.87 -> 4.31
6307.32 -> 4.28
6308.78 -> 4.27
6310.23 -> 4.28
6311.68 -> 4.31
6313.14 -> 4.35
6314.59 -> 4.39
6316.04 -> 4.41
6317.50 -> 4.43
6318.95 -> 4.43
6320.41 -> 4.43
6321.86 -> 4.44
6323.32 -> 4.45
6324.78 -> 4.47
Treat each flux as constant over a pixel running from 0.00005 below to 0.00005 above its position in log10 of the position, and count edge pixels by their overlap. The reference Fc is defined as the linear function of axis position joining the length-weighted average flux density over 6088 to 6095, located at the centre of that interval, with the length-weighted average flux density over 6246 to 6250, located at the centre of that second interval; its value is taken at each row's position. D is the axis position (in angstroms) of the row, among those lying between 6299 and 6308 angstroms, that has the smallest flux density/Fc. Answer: 6307.32 angstroms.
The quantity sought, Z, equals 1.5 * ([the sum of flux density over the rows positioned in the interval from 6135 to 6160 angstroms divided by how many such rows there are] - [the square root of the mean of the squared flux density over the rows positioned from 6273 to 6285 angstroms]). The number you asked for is 0.0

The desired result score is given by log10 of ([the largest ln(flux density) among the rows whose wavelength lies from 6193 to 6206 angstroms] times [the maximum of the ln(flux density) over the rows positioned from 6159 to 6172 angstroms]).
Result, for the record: 0.3755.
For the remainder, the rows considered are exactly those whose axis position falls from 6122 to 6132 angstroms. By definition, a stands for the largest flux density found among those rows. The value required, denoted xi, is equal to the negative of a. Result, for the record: -4.49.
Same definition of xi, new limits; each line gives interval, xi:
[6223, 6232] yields -4.87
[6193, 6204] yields -4.89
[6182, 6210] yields -4.98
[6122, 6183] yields -4.63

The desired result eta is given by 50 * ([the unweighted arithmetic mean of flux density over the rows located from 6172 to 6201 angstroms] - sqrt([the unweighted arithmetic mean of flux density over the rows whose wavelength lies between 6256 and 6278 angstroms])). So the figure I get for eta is 121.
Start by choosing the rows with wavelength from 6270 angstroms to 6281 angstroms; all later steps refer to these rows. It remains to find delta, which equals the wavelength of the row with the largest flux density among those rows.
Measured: 6271.12 angstroms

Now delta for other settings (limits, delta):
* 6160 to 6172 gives 6170.85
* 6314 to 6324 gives 6323.32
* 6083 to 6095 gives 6094.60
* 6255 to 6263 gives 6262.46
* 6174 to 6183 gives 6176.54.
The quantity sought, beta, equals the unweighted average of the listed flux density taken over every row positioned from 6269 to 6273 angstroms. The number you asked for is 4.74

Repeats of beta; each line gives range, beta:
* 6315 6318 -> 4.42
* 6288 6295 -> 4.22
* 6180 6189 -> 4.52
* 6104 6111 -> 4.59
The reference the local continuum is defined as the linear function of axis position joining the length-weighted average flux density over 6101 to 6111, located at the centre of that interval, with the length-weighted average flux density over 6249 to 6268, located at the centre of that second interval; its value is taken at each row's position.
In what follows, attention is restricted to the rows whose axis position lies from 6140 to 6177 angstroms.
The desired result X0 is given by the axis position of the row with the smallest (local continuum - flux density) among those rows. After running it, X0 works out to 6141.09 angstroms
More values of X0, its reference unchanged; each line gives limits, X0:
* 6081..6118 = 6107.24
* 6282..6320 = 6317.50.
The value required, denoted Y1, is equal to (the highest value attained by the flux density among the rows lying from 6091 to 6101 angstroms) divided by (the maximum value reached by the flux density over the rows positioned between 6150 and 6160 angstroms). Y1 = 1.01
